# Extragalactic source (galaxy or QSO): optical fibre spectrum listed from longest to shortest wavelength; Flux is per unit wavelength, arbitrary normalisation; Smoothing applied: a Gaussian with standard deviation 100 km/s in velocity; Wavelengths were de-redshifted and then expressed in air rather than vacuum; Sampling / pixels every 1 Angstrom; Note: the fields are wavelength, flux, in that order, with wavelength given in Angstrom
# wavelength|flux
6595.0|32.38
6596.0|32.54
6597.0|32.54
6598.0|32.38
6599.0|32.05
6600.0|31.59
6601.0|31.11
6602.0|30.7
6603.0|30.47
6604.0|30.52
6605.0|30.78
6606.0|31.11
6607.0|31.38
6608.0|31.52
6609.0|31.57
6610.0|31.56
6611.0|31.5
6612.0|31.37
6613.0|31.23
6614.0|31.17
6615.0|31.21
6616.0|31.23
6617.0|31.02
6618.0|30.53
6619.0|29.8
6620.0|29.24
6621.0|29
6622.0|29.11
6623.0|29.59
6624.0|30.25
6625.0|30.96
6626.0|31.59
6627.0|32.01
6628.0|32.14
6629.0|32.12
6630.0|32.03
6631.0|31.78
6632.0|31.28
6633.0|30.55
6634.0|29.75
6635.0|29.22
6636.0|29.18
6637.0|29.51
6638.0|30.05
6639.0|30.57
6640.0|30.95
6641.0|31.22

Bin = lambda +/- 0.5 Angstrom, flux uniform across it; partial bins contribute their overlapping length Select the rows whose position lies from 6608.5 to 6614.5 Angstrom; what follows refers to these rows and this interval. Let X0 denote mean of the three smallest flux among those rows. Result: 31.3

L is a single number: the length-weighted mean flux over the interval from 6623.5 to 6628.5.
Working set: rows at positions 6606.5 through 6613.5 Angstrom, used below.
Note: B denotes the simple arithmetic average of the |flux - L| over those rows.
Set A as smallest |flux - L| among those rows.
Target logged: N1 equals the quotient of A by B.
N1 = 0.09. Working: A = 0.01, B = 0.1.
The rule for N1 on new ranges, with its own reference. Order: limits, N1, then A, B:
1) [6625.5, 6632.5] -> 0.22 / 0.11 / 0.5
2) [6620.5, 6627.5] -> 0.16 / 0.20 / 1.3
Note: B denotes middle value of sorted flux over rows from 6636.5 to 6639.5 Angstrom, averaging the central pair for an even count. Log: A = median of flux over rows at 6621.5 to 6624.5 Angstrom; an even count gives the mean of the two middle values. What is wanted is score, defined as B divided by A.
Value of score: 1.02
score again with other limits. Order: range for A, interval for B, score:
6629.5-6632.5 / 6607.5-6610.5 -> 0.99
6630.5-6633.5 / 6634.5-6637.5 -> 0.93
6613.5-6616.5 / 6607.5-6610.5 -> 1.01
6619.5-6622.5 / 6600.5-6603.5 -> 1.05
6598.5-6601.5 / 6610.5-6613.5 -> 0.99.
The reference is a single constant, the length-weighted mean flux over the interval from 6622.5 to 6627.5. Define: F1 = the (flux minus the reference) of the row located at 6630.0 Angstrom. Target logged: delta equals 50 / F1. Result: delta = 43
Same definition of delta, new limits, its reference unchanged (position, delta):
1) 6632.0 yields 125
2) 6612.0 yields 102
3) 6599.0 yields 43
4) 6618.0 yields -143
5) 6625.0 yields 625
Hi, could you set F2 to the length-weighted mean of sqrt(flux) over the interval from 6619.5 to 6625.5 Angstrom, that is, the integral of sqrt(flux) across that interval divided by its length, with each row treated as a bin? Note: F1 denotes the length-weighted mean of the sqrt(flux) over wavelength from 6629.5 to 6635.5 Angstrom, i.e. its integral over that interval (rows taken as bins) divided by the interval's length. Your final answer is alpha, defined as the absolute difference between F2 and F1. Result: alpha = 0.10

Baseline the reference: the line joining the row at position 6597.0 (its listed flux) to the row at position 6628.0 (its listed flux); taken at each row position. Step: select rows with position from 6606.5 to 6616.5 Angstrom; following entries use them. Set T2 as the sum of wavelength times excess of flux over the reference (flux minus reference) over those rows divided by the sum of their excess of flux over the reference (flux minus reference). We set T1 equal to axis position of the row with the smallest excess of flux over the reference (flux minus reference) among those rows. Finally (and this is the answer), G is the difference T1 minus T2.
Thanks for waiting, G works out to 2.3 Angstrom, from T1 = 6614.0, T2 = 6611.7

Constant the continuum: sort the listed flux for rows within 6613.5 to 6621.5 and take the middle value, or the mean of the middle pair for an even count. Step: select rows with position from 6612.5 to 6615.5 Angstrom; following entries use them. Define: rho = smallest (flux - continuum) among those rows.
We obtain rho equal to 0.4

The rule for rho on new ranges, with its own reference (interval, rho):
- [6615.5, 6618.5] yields -0.2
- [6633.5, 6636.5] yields -1.6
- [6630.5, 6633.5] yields -0.2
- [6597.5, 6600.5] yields 0.8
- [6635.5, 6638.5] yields -1.6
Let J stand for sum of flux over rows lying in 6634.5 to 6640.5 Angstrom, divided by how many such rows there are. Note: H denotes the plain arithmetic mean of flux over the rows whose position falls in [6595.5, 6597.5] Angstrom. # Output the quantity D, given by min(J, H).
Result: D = 29.9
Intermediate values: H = 32.5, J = 29.9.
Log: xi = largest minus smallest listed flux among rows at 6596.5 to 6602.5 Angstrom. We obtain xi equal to 1.8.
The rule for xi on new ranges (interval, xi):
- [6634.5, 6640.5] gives 1.8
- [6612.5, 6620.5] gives 2.0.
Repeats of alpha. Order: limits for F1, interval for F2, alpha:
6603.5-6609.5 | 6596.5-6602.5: 0.05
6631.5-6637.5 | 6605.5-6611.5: 0.14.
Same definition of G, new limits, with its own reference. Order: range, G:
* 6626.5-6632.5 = 0.9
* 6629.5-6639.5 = 0.4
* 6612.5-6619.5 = 2.5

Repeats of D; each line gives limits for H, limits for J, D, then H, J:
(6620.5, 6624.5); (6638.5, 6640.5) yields 29.5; 29.5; 30.8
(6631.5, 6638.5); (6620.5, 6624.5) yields 29.5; 29.9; 29.5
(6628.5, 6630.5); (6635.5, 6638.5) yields 29.6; 32.1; 29.6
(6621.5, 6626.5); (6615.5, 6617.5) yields 30.3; 30.3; 31.1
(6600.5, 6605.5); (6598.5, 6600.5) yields 30.7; 30.7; 31.8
